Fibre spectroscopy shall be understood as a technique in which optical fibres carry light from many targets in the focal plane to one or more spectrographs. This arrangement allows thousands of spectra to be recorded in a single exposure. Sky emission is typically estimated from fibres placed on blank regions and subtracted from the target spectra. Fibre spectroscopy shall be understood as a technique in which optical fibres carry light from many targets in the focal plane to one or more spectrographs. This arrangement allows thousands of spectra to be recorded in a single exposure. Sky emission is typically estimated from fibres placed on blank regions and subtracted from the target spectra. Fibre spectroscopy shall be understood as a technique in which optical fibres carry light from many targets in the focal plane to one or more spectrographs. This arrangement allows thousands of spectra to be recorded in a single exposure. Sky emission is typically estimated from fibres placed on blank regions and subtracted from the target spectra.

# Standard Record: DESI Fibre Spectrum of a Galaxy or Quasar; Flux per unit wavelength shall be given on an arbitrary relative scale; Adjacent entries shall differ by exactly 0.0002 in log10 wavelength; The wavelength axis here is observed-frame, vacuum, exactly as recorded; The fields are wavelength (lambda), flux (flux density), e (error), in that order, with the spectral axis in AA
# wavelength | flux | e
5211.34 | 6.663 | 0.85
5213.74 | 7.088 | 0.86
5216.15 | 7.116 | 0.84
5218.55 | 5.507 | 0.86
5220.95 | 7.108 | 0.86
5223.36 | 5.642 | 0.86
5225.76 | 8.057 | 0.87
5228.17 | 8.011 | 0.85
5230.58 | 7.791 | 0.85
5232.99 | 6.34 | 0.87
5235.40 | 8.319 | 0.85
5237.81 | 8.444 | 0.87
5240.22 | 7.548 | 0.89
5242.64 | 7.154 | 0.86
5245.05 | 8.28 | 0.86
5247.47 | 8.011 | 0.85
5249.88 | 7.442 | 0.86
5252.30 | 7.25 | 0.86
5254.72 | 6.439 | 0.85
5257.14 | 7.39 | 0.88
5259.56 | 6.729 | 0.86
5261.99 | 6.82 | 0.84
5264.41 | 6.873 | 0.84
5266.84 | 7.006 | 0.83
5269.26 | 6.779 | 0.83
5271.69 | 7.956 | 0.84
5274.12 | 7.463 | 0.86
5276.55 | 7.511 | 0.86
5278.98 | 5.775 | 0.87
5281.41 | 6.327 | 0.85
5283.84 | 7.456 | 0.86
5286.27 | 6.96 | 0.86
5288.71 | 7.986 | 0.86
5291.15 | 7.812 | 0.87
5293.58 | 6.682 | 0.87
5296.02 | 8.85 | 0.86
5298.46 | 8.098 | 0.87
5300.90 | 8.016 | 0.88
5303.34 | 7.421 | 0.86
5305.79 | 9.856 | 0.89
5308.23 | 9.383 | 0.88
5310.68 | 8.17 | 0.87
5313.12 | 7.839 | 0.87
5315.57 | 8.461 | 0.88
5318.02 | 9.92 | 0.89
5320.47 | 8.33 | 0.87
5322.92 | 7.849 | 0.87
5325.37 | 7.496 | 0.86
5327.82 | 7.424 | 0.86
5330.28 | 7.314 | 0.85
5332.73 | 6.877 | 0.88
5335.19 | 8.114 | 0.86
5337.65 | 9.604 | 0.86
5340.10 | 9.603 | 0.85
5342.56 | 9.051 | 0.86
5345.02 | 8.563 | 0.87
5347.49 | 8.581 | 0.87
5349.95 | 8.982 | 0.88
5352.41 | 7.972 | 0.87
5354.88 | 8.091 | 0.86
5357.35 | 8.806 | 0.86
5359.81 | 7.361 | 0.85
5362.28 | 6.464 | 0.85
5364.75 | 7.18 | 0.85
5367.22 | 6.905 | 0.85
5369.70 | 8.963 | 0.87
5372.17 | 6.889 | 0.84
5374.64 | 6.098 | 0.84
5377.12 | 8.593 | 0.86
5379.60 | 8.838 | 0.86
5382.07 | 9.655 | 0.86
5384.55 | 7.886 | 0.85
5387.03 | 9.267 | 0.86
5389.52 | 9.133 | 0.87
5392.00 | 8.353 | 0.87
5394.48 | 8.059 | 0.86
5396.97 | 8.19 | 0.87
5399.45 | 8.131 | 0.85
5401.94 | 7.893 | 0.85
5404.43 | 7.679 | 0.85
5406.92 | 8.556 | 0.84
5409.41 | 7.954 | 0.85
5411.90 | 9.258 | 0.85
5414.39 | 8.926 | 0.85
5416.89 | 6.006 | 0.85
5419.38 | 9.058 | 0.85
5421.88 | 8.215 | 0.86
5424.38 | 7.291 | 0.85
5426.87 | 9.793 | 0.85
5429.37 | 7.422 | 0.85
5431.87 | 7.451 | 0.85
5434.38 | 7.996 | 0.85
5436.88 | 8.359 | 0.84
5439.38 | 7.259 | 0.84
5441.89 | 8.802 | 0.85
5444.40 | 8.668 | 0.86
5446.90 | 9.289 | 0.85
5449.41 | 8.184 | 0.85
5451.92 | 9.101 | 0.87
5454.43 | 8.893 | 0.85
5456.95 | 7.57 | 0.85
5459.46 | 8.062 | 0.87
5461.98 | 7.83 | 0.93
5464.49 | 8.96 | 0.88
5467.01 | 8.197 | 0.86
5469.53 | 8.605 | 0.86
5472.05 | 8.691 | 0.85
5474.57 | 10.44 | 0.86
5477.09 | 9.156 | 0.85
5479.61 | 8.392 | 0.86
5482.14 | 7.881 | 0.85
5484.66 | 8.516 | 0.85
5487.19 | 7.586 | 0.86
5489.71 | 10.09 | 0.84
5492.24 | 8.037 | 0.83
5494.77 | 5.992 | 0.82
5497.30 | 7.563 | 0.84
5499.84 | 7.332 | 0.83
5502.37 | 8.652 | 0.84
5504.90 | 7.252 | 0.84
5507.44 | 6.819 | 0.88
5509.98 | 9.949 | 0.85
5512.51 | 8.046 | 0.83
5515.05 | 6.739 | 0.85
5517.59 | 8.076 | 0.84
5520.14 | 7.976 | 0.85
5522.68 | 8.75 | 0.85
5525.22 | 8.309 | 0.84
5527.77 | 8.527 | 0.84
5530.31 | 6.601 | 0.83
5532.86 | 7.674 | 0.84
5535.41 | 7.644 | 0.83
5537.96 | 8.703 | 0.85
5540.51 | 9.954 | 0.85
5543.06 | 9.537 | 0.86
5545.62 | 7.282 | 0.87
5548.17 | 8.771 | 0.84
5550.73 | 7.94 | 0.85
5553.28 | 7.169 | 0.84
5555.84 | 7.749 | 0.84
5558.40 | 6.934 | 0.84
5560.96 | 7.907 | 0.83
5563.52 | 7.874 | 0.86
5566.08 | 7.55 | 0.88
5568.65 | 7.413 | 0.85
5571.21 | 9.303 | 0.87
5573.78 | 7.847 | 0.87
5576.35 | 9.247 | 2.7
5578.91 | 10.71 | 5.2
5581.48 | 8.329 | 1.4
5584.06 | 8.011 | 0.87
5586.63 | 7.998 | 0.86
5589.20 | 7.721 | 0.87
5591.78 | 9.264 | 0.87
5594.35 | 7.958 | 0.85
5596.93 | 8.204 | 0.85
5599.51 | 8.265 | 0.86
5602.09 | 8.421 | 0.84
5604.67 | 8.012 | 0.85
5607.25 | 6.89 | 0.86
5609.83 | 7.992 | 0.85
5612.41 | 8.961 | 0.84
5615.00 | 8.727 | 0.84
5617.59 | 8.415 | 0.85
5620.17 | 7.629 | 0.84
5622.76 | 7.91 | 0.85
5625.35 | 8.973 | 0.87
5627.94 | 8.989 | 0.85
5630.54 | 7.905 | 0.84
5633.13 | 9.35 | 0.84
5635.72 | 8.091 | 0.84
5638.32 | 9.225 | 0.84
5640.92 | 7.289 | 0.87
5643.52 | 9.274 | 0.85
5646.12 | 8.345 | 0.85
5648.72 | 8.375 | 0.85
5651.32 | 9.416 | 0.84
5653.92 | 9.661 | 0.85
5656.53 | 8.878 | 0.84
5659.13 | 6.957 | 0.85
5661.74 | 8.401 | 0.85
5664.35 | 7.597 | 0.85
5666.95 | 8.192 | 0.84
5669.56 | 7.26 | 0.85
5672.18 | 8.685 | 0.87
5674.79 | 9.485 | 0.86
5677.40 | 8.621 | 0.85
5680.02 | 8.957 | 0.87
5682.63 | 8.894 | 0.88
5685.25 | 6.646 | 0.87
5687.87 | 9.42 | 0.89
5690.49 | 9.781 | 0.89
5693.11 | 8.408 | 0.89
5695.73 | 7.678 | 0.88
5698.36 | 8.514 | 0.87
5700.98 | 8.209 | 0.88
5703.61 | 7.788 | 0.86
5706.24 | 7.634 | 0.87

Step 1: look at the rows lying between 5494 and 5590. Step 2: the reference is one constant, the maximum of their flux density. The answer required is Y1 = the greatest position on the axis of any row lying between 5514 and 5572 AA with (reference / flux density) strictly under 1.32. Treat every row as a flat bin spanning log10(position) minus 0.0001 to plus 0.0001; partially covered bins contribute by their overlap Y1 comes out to 5571.21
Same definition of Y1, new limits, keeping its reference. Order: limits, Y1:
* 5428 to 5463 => 5454.43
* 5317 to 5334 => 5320.47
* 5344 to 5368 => 5357.35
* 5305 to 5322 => 5320.47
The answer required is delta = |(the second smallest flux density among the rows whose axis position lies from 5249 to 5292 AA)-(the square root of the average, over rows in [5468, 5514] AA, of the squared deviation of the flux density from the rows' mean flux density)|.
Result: 5.21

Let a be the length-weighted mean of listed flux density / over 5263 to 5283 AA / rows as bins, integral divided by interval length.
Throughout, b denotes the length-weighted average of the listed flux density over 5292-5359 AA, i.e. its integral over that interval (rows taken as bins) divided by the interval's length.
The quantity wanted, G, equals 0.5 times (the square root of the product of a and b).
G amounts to 3.81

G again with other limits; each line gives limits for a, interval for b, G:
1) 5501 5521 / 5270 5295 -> 3.78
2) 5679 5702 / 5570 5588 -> 4.32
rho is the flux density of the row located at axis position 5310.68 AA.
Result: 8.17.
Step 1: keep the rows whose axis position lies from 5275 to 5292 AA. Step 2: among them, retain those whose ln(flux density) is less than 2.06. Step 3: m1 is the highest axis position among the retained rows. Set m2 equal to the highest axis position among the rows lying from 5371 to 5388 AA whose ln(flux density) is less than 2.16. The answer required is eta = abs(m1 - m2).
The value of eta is 93.4 AA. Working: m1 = 5291.15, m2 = 5384.55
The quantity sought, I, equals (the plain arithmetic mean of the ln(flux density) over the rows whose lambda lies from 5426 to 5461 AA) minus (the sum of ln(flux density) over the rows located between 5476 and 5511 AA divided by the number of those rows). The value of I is 0.04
